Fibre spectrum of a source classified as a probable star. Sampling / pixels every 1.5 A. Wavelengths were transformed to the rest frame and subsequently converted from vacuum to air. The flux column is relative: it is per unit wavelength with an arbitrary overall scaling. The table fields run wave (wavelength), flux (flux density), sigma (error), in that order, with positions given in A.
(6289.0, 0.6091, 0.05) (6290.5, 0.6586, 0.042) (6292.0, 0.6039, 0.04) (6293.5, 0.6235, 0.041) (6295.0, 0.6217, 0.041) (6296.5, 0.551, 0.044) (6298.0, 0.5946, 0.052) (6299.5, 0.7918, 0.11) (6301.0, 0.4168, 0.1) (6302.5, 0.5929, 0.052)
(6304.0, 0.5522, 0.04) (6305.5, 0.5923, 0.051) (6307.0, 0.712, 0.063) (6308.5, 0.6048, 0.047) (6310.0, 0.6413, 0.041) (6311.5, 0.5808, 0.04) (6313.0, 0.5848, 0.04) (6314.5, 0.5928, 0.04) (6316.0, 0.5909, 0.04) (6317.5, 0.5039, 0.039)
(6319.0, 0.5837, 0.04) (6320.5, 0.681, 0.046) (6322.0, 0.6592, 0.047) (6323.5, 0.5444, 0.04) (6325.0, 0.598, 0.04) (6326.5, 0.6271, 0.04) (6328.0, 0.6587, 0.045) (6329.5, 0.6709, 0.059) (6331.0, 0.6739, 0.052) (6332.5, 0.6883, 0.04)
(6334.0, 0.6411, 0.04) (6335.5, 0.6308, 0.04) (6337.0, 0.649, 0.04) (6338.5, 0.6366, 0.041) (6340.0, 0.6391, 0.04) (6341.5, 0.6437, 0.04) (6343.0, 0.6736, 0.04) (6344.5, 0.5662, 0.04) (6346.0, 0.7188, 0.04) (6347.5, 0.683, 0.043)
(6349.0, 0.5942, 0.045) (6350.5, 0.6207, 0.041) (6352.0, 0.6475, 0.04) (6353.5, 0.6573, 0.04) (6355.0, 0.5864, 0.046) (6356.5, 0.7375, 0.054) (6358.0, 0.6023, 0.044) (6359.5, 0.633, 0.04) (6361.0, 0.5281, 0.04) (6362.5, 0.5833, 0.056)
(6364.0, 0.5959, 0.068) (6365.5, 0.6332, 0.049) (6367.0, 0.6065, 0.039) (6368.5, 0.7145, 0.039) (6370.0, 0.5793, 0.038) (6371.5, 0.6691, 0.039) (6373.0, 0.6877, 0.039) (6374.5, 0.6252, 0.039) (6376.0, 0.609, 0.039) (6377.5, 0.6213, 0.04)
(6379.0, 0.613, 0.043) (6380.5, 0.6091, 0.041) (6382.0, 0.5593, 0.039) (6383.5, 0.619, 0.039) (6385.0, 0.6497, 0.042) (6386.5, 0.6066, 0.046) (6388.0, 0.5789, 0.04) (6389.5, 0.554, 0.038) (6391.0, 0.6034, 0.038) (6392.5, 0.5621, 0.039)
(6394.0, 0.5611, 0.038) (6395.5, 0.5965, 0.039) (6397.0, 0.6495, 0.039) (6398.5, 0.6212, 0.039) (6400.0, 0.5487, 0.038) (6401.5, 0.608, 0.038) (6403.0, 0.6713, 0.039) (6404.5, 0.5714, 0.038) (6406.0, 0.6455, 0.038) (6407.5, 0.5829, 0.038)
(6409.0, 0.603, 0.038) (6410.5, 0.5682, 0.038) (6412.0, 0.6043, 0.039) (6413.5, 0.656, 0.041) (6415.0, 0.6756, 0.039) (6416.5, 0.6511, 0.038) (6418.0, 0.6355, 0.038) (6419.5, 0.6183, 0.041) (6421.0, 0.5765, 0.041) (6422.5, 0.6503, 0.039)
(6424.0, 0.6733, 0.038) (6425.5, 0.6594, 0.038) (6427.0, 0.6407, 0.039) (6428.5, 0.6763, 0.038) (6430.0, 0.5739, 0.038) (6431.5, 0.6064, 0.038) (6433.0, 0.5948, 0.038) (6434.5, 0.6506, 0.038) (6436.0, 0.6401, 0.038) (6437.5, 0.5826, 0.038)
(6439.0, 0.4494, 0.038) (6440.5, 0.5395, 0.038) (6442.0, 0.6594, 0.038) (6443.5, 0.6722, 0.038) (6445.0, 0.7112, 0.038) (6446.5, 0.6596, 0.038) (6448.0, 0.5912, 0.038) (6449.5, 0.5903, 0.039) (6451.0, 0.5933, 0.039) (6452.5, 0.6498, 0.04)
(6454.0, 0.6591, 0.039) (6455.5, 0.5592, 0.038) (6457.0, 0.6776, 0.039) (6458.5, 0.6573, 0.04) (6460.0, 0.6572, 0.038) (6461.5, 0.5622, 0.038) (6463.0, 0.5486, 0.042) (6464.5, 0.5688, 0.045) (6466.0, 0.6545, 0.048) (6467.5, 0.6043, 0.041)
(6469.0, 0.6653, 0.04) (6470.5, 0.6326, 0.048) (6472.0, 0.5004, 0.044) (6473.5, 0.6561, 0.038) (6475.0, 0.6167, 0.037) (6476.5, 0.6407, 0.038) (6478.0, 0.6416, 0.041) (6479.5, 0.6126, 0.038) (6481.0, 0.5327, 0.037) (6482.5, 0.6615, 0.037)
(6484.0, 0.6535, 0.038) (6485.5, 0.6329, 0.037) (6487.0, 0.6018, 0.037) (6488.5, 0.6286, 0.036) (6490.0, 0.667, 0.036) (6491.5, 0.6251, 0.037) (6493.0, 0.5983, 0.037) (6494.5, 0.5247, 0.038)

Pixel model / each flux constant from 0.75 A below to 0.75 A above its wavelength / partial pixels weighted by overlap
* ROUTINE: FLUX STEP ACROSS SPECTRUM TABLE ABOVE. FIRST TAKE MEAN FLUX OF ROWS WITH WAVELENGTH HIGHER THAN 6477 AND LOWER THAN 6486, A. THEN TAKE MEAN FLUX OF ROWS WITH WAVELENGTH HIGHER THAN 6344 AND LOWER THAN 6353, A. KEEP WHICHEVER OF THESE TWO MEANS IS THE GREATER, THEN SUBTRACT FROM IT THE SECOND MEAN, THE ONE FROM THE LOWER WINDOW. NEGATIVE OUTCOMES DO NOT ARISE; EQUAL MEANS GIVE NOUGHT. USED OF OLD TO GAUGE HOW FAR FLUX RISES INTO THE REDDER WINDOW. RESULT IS 0.000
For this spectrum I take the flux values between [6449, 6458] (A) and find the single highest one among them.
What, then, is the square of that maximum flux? 0.459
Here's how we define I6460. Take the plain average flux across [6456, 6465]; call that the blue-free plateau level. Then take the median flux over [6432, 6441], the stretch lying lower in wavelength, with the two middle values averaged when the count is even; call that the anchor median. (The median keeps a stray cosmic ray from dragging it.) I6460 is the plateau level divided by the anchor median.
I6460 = 1.039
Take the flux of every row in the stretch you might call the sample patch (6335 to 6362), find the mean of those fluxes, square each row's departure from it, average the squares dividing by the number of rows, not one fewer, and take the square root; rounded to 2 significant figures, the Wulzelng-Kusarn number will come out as 0.049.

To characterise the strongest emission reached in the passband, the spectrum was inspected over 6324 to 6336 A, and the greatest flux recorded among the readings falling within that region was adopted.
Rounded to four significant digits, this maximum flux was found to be 0.6883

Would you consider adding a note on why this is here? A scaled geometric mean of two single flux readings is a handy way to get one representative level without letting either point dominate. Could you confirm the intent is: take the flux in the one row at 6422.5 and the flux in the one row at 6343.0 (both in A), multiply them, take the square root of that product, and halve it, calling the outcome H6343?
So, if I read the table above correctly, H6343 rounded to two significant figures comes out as 0.33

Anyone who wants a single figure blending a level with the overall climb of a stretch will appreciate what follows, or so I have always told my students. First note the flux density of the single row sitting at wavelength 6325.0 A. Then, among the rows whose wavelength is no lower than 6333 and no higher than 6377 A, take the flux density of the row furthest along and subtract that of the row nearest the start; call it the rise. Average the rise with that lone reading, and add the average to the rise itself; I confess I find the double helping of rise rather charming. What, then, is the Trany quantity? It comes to 0.251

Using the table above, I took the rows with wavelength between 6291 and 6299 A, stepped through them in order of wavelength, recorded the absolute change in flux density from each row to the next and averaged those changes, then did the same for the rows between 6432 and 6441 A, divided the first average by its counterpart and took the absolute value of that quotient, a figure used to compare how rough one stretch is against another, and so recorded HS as 0.5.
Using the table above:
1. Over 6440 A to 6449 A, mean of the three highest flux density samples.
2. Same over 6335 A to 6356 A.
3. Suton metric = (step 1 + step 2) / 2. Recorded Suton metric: 0.686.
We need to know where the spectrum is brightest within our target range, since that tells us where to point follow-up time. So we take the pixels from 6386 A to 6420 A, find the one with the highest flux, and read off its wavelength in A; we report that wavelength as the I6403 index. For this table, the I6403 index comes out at 6415.0 A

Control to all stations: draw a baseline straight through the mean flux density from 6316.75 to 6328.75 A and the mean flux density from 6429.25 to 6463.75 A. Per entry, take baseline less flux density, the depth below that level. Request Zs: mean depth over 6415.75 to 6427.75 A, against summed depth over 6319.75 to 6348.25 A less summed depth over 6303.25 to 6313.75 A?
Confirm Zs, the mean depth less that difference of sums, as 0.7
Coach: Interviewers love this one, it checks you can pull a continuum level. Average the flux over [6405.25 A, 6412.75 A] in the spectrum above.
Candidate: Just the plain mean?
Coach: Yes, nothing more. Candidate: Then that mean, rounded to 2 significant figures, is 0.60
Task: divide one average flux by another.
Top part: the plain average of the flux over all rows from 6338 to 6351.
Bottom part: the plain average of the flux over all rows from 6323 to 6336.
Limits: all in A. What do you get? 1.01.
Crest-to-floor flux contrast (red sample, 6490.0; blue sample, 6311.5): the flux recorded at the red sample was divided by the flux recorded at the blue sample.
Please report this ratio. 1.15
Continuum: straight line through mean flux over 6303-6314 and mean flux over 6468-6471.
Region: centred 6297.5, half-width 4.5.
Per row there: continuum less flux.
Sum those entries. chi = 0.04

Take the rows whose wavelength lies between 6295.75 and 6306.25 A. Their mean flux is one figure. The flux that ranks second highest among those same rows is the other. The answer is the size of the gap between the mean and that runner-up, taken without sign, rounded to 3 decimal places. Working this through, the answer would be 0.010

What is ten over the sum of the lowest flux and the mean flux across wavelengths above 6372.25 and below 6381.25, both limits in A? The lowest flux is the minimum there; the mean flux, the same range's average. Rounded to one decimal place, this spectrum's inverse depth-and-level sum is 8.1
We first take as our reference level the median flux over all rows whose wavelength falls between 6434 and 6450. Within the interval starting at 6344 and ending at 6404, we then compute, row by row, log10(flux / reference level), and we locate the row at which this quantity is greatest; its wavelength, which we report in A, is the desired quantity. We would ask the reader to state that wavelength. 6356.5 A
